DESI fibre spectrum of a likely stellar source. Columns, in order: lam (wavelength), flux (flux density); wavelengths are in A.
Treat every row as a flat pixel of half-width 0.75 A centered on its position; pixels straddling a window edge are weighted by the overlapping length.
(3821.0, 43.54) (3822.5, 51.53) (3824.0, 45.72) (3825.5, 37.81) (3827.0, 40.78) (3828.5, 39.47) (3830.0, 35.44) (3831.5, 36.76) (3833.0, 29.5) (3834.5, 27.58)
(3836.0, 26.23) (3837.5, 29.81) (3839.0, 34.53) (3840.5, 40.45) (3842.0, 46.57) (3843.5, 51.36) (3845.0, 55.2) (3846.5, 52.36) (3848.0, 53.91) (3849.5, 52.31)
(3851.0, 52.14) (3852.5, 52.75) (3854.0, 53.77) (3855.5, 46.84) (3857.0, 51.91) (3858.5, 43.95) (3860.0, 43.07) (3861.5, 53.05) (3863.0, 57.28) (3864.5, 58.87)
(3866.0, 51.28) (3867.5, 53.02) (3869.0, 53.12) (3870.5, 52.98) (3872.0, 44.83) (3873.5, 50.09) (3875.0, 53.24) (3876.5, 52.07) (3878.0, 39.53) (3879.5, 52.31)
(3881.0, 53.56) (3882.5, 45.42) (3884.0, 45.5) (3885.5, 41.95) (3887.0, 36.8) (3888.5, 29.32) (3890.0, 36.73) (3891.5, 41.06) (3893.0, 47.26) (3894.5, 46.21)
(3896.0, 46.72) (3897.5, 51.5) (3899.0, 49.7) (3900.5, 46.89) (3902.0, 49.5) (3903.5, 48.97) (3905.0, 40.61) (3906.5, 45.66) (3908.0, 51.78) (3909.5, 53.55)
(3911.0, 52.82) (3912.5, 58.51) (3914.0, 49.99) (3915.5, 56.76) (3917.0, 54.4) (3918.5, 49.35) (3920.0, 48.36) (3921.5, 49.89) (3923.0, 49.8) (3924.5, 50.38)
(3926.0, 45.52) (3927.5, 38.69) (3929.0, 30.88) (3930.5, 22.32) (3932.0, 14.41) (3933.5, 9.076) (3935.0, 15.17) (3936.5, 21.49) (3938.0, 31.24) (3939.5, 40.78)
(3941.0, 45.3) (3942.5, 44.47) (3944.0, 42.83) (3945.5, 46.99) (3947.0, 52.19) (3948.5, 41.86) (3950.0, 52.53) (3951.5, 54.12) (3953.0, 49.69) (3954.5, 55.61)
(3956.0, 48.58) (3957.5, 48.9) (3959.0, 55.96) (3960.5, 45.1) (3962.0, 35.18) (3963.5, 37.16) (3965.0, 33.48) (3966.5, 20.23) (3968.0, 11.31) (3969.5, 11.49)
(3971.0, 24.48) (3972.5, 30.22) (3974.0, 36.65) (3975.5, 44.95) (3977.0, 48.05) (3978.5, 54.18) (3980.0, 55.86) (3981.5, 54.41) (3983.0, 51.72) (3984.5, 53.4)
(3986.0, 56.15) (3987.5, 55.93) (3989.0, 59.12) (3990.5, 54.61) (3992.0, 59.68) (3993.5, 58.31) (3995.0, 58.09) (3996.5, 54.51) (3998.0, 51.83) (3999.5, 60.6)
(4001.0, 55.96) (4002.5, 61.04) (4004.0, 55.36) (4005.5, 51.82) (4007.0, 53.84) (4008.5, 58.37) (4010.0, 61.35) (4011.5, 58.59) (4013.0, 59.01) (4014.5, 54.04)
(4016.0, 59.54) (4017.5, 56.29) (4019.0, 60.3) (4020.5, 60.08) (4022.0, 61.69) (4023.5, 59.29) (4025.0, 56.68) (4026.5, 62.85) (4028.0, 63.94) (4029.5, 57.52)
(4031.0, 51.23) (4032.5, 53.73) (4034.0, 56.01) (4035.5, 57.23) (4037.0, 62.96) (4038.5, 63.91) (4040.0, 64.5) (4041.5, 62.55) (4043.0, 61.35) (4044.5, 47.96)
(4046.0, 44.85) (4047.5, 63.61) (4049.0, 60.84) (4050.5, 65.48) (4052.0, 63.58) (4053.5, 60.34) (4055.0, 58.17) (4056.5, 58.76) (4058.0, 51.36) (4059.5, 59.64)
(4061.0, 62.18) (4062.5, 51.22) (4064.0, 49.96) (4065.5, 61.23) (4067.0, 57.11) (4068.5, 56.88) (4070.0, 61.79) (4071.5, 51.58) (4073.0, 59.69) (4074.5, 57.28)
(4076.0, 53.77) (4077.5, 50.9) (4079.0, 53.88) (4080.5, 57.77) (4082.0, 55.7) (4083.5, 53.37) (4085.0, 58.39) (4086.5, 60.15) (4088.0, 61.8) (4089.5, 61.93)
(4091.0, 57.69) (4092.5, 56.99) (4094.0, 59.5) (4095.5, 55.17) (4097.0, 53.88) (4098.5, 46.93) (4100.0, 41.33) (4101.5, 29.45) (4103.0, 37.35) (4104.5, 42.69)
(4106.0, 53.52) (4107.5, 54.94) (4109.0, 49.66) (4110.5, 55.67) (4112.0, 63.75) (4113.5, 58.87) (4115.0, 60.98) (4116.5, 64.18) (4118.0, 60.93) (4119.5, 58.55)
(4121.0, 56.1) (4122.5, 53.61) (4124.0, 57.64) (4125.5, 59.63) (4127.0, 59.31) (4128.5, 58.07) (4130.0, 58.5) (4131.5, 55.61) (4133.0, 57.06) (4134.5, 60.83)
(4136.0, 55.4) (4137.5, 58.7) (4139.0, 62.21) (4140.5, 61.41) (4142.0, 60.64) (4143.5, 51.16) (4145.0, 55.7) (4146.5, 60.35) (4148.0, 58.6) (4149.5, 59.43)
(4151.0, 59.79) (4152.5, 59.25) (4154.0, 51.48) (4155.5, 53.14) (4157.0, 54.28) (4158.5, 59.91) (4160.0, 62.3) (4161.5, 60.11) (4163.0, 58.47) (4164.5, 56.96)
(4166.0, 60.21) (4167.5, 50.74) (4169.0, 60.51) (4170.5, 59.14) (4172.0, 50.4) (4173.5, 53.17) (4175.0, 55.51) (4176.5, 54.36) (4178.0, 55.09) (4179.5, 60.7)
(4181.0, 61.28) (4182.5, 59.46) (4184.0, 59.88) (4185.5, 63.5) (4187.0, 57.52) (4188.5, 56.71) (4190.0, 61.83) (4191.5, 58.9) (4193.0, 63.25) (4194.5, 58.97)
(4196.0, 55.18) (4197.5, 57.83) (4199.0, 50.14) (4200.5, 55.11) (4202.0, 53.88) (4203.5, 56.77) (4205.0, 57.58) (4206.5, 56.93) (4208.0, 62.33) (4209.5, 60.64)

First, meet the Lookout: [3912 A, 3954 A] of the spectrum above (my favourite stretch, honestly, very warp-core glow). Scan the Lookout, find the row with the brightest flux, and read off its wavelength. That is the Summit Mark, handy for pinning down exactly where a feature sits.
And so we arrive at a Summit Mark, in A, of 3912.5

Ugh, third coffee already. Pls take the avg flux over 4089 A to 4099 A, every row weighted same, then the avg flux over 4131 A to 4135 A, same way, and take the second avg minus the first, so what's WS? 2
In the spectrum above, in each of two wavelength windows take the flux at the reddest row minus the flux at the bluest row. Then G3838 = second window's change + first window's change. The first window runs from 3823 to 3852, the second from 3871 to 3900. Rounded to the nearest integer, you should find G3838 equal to 11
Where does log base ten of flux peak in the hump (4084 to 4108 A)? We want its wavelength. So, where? 4089.5 A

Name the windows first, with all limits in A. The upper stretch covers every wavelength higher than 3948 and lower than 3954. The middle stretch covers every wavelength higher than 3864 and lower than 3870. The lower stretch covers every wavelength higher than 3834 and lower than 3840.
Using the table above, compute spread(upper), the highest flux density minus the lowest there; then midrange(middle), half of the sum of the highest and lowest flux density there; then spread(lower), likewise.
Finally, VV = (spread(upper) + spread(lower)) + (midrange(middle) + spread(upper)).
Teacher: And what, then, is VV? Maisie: 88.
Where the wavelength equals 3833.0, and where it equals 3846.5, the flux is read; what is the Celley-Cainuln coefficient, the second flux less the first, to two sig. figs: 23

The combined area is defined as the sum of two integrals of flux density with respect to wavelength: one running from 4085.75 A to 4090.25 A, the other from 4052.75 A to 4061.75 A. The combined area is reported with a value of 801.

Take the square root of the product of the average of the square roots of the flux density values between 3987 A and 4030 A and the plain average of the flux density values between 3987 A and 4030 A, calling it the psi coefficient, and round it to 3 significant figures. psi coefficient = 21.0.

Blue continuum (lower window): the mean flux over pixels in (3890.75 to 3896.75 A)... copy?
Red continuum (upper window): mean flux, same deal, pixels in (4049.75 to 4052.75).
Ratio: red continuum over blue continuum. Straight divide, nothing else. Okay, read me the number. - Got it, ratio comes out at 1.4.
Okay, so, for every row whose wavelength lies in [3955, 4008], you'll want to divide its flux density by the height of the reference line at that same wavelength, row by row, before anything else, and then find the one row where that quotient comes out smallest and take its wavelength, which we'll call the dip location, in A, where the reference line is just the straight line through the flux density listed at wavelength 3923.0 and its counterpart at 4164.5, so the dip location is 3968.0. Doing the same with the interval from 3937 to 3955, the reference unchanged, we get 3938.0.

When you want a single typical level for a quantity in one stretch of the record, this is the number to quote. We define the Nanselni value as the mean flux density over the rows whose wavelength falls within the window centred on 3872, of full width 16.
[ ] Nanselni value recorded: 51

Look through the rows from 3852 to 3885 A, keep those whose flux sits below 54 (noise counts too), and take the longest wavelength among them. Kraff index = 3884.0 A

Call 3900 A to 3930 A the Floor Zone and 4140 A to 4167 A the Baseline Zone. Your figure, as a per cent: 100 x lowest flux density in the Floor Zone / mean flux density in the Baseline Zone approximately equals 53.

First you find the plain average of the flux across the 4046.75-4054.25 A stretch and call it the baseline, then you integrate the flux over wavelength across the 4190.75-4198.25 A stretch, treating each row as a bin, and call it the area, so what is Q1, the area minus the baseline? 378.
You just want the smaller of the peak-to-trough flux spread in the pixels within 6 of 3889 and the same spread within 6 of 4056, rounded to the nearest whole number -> 14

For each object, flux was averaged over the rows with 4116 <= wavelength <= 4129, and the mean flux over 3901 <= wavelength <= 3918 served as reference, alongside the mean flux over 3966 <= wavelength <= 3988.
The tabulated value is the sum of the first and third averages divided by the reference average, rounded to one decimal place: 1.9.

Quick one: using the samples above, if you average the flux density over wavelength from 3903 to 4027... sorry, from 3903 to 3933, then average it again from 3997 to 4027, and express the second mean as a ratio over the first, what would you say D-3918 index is 1.3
